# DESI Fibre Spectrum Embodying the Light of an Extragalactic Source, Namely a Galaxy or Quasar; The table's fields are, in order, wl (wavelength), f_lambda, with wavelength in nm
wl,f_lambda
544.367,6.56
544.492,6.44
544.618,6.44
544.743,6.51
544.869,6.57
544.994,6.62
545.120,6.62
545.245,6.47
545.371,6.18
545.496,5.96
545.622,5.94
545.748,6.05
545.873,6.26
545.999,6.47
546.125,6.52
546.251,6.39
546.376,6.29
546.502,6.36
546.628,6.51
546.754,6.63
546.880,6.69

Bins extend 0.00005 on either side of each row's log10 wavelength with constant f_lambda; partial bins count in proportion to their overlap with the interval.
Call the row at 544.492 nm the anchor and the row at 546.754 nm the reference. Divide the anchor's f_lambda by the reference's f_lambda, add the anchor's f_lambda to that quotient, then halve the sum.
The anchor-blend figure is 3.71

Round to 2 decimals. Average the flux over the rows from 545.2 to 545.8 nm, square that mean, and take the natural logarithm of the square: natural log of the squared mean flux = 3.62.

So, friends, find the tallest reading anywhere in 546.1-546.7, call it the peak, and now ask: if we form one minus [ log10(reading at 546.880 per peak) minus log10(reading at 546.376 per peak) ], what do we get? 0.97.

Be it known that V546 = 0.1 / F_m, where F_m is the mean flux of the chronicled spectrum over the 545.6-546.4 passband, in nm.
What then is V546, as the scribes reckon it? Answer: 0.0159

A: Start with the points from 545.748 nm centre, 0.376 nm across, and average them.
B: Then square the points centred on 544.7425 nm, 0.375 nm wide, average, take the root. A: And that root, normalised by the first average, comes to 1.07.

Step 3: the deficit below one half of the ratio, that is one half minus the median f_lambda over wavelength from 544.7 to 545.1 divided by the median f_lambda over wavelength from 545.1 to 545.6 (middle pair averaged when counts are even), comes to -0.54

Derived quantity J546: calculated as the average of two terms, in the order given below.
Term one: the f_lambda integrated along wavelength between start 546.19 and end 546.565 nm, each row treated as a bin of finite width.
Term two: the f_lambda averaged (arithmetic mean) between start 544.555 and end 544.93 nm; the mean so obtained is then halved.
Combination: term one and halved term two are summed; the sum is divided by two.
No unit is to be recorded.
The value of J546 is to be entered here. 2.82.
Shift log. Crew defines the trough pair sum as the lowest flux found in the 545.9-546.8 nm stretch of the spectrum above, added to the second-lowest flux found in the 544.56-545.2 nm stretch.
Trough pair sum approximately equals 12.8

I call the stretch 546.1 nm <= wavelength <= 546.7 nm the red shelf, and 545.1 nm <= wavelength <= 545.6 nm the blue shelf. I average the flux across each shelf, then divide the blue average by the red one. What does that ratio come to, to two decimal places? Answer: 0.98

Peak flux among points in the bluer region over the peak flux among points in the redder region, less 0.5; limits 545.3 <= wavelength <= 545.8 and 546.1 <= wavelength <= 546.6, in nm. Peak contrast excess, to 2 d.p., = 0.45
